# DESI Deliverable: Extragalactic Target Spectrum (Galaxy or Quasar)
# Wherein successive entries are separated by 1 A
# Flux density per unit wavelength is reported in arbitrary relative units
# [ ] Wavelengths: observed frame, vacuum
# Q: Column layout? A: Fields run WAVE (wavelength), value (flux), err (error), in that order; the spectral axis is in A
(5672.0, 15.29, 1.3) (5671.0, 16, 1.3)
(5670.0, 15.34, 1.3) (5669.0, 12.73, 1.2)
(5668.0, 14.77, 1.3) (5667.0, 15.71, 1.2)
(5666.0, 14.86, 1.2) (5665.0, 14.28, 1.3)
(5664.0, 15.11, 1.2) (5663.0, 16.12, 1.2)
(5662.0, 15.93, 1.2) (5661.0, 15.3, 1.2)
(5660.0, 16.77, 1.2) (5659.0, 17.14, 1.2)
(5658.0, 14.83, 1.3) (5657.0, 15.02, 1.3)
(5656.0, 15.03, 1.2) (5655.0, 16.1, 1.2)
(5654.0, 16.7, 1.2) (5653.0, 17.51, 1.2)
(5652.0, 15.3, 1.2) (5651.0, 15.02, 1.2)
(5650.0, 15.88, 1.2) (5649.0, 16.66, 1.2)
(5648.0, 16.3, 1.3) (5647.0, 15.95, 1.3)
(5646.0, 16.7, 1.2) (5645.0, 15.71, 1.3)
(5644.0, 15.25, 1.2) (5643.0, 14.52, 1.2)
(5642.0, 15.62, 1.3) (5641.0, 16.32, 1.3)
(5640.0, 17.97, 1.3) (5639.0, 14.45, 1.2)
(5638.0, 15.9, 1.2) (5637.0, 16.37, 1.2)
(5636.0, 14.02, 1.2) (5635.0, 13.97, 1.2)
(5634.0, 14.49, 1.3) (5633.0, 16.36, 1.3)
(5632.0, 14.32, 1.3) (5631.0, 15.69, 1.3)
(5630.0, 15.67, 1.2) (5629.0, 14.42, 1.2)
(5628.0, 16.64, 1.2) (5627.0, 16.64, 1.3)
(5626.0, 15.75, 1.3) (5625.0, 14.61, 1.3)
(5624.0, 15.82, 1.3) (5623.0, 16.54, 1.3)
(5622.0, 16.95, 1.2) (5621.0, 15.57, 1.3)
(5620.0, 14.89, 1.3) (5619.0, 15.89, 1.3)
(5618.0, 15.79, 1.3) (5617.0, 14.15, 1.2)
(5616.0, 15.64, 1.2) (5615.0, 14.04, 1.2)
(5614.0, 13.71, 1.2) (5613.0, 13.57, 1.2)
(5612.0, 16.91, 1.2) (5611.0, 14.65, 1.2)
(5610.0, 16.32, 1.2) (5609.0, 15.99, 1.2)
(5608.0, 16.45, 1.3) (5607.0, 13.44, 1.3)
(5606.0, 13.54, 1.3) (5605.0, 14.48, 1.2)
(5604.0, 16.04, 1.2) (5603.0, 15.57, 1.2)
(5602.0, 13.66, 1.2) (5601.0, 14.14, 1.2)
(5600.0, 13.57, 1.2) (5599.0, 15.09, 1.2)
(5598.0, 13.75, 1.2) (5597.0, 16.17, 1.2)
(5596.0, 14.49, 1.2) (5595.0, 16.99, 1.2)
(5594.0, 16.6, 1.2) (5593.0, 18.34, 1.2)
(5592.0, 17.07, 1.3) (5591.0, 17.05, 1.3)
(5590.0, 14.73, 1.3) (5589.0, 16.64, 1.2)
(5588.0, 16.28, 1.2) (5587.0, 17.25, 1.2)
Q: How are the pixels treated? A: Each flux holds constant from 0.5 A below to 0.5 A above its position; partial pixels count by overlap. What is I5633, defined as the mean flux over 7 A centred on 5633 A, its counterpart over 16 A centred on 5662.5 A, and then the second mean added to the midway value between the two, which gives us 30.4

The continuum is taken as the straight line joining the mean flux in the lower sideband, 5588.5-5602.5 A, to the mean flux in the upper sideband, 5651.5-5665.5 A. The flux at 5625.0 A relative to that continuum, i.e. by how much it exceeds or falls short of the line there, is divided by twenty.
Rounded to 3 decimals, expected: -0.054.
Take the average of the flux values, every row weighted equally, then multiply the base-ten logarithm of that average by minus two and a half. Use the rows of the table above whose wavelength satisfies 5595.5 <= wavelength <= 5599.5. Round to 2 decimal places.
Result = -2.93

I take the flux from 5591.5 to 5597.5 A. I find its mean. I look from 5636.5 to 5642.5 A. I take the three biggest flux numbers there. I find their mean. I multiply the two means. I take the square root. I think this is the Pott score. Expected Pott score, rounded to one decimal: 16.7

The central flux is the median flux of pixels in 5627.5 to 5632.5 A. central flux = 15.7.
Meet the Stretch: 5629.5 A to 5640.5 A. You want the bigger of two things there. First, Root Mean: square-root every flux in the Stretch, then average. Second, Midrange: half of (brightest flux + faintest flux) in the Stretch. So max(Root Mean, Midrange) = 16.0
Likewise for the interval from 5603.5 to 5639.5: 15.2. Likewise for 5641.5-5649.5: 15.6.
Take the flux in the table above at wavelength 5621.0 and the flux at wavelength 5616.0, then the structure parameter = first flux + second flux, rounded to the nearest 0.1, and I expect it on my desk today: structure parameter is 31.2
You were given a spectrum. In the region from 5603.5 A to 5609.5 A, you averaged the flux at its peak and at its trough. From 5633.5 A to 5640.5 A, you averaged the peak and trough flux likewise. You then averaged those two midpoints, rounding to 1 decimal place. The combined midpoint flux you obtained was 15.5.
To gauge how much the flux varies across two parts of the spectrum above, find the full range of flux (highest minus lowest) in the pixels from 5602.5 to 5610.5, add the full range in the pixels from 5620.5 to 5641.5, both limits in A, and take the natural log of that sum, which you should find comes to 1.95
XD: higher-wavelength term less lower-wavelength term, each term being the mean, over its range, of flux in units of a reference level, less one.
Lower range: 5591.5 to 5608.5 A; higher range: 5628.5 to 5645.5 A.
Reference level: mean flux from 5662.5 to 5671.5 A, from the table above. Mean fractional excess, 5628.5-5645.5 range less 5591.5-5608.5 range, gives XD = 0.01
